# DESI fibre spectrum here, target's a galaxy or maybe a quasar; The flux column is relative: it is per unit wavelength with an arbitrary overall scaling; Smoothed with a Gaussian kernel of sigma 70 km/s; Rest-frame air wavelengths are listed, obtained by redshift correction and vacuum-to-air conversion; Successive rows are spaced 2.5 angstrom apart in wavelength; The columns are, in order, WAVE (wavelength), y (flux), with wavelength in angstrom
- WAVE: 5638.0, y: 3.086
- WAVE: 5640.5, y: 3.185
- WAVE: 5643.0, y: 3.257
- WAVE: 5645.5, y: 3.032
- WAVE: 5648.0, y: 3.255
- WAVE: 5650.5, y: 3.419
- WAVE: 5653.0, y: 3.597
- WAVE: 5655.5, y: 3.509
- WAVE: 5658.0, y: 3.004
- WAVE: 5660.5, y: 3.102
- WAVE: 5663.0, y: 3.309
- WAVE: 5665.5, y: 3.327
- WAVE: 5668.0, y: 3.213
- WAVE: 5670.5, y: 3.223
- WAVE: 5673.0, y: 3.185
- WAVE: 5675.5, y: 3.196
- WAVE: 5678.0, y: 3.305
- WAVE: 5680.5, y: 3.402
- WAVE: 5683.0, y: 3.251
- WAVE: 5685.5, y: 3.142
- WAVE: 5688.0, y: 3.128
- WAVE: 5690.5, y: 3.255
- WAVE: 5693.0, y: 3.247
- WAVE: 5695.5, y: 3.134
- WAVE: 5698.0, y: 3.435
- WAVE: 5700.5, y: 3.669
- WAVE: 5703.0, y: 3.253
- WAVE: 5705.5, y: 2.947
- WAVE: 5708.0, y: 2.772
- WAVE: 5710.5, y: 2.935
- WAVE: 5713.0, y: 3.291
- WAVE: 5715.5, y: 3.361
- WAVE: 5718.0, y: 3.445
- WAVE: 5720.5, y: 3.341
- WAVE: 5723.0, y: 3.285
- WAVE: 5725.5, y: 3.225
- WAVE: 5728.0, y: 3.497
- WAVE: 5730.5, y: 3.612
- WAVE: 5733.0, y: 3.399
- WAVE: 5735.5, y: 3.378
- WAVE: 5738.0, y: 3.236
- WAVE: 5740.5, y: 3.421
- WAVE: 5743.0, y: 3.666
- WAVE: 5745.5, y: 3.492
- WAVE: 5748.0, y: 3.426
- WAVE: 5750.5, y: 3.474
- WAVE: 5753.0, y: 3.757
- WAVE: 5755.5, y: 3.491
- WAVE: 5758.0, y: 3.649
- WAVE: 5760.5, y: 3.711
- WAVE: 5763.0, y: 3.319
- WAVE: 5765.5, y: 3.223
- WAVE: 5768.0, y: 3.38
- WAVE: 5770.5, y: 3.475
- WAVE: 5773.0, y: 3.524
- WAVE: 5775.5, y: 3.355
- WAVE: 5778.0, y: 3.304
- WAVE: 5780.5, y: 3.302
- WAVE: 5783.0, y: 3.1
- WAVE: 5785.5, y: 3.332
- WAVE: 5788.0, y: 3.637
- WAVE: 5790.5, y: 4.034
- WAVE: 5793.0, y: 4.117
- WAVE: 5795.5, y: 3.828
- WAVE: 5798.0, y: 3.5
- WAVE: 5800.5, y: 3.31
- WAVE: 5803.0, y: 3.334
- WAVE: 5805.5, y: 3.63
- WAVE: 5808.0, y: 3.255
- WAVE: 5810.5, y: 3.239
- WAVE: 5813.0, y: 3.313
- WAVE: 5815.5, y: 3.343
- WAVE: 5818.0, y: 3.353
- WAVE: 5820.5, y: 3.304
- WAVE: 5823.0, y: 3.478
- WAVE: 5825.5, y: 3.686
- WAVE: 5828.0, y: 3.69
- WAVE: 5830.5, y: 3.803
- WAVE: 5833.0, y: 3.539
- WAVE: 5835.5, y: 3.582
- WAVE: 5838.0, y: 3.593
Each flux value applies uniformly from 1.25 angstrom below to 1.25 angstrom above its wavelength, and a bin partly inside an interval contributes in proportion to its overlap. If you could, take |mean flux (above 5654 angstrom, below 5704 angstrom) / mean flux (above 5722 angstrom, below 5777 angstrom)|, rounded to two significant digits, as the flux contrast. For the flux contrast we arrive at 0.95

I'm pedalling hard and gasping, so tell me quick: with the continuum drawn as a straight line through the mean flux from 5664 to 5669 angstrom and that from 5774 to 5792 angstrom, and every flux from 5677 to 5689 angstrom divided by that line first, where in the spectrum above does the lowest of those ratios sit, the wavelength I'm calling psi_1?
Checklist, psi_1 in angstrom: 5688.0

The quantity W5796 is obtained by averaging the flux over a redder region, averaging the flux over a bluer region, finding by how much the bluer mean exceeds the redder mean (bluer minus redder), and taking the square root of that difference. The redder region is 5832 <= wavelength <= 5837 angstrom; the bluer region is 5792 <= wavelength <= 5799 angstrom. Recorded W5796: 0.50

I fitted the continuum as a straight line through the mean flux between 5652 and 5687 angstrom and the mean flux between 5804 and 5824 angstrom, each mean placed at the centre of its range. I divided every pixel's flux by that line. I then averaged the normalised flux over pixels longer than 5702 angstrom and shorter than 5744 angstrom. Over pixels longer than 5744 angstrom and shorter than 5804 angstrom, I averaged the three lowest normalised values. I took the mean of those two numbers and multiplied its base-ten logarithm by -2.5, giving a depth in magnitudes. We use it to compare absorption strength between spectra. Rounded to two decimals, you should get 0.02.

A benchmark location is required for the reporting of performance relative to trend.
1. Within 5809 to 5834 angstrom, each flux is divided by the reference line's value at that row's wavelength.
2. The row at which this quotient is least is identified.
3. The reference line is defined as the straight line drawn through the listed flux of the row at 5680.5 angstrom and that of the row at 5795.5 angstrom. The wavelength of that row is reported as 5810.5 angstrom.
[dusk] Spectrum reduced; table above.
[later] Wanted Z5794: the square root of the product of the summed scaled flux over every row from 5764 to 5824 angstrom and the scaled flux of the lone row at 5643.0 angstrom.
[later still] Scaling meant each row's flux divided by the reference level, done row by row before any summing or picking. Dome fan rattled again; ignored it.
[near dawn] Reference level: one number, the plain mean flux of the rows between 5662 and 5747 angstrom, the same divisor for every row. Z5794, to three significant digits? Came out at 4.98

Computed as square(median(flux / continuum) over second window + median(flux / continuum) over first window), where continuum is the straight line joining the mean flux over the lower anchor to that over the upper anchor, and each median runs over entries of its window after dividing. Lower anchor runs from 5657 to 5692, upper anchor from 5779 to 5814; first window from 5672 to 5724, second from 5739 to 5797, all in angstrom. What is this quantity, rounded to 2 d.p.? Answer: 4.08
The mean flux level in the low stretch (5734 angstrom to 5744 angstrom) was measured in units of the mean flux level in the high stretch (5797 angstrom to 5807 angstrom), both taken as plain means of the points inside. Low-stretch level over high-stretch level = 0.99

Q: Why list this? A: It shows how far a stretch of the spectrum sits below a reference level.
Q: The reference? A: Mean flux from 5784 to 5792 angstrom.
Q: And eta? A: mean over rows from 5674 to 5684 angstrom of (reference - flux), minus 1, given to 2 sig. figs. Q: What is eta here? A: -0.62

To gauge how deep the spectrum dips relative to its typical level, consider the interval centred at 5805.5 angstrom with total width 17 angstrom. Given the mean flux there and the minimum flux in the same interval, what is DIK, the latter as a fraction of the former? 0.96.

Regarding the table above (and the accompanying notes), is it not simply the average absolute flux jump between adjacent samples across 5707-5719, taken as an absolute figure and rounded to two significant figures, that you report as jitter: 0.17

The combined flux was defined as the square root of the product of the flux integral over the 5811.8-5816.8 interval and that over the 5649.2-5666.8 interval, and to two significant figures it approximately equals 31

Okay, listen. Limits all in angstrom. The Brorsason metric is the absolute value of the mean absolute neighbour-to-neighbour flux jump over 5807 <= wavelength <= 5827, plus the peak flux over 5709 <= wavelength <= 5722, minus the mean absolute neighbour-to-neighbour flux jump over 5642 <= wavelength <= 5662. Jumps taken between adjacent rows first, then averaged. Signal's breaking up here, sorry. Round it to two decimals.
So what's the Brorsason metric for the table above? 3.31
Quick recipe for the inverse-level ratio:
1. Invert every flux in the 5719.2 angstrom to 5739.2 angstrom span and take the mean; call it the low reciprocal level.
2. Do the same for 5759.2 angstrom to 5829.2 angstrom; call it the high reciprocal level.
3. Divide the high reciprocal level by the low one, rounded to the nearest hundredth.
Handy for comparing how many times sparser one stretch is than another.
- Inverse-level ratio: 0.98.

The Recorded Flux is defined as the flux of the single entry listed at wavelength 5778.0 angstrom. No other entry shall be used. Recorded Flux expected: 3.304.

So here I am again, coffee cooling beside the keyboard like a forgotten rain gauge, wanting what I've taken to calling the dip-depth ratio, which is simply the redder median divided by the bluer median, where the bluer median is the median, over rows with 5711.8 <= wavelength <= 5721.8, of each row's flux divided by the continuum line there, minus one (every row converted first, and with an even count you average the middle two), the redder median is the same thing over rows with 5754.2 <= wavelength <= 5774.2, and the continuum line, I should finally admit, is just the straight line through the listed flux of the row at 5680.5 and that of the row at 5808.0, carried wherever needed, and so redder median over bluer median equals -23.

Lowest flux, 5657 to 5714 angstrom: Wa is 2.772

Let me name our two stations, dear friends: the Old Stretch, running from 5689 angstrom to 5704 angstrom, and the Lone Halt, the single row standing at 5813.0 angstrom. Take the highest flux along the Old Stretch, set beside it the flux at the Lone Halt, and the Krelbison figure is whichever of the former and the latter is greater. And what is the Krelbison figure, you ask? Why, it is 3.67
